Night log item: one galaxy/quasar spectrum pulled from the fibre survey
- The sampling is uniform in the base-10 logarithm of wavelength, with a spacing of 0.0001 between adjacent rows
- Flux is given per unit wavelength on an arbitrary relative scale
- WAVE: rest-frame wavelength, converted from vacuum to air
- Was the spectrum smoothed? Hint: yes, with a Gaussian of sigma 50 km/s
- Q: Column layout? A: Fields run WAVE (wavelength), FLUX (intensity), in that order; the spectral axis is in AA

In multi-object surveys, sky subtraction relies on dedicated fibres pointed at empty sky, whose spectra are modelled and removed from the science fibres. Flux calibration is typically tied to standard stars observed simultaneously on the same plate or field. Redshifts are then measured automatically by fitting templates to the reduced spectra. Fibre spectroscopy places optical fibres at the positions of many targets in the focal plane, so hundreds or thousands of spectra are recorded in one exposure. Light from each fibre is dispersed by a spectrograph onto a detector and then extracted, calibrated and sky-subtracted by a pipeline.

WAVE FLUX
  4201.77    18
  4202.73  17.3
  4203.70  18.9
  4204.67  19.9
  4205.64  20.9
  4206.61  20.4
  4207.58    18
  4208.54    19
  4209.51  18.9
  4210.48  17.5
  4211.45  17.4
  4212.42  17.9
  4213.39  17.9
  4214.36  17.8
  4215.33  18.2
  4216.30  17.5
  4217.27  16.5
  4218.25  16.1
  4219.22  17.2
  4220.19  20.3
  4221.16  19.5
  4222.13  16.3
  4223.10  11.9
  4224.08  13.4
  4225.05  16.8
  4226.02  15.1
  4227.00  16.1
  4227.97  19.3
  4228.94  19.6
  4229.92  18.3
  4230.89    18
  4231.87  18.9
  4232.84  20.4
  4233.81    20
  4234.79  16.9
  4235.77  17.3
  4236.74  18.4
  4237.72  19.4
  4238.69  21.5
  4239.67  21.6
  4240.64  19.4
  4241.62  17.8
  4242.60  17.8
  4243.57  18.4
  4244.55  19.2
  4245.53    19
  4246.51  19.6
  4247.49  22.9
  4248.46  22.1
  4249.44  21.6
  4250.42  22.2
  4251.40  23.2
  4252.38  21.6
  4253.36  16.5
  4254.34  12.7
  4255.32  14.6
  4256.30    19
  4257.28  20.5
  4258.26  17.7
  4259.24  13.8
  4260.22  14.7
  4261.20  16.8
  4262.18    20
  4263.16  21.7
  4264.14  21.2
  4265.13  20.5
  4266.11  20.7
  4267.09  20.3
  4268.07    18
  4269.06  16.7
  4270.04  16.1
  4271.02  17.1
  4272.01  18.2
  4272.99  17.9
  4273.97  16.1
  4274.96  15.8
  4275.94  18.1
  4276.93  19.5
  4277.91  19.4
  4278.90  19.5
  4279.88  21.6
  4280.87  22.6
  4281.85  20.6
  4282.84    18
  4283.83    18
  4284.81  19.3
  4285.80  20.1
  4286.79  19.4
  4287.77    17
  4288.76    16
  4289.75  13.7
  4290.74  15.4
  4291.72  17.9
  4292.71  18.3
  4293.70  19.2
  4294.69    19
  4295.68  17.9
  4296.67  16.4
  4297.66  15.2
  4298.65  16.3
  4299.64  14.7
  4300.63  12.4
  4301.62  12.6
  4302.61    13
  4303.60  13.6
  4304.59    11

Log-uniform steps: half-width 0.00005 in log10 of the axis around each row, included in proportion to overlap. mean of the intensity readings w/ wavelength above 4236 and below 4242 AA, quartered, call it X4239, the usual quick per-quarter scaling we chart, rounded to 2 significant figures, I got 4.9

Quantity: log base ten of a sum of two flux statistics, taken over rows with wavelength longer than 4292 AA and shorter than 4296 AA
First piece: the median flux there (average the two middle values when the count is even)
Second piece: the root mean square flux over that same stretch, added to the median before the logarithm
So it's 1.57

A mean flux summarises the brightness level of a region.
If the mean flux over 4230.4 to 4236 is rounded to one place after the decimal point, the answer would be 18.6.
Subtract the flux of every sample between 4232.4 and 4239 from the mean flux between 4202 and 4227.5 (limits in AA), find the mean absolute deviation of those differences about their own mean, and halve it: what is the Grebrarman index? 0.68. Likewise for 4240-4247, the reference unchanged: 0.32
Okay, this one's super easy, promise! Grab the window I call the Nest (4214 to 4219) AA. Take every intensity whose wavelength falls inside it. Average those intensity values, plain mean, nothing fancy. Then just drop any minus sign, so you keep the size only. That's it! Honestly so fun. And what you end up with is 17.2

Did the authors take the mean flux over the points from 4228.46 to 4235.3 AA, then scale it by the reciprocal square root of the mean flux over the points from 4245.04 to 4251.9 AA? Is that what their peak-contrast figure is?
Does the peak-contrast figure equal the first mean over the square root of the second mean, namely 4.1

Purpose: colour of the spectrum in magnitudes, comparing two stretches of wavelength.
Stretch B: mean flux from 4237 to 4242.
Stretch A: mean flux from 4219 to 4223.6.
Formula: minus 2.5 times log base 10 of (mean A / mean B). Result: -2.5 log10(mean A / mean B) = 0.17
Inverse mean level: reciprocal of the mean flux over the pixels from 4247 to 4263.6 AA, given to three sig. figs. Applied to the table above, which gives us 0.0529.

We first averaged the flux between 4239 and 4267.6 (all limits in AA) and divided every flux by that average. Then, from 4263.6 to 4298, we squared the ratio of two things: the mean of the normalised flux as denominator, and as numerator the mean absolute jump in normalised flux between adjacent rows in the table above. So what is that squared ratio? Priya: 0.004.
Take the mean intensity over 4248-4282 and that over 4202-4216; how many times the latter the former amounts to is 1.01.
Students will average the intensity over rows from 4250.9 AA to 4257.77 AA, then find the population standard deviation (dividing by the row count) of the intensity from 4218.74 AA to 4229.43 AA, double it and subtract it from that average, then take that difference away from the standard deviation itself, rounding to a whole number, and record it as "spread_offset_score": -11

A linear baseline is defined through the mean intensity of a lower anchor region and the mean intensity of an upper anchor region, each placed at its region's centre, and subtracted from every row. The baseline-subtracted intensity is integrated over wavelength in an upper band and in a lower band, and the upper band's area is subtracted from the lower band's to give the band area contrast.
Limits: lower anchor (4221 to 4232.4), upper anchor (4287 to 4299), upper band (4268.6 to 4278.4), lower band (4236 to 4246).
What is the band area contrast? 17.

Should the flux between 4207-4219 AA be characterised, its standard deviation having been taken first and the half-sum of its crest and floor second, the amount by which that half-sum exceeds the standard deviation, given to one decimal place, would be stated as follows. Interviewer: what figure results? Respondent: 16.7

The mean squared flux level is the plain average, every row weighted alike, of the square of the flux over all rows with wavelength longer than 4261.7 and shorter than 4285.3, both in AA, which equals 366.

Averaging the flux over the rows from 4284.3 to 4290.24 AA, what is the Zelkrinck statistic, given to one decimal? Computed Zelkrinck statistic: 17.6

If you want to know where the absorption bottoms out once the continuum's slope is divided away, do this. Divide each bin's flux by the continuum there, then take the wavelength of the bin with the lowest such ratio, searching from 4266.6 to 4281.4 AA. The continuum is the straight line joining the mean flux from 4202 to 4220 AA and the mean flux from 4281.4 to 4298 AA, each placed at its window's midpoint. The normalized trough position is 4274.96 AA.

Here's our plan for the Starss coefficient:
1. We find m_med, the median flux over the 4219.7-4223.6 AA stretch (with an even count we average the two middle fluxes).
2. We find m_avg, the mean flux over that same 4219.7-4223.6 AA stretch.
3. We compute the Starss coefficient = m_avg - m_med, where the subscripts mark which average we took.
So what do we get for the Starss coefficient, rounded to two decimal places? -0.90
